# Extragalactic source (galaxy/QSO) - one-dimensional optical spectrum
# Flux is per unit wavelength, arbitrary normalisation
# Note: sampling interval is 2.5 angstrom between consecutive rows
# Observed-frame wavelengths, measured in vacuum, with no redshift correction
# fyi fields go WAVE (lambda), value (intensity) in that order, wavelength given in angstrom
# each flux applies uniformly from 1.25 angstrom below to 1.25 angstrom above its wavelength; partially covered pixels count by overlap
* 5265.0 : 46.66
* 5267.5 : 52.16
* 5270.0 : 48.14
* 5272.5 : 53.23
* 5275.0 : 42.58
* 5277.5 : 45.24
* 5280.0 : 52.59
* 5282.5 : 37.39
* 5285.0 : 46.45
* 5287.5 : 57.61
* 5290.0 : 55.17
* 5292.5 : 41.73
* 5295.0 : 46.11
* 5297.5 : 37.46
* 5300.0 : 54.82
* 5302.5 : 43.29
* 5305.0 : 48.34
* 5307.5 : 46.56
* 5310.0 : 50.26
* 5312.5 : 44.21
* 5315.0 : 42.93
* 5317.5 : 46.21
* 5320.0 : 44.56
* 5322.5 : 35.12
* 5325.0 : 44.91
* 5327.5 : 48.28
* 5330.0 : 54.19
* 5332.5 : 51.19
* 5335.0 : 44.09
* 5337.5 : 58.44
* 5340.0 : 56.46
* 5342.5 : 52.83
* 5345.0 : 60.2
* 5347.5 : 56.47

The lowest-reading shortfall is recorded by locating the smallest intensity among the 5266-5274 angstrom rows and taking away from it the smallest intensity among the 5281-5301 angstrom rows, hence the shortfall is 11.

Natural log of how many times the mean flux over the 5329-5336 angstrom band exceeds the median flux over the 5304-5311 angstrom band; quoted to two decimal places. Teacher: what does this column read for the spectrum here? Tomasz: 0.03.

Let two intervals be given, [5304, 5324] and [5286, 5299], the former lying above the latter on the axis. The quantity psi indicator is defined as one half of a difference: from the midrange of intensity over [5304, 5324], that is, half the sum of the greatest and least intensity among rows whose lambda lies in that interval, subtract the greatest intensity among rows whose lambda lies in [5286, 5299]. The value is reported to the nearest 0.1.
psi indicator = -7.5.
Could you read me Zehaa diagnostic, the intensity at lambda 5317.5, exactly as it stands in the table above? 46.21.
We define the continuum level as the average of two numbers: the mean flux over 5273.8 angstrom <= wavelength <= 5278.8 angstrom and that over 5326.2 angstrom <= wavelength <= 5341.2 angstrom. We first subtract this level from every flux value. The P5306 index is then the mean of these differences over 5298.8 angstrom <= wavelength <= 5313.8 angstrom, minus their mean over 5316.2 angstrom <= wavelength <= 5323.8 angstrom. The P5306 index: 6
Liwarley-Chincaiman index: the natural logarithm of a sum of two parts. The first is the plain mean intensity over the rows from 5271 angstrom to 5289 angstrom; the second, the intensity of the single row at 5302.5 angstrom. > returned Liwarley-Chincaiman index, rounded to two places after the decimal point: 4.51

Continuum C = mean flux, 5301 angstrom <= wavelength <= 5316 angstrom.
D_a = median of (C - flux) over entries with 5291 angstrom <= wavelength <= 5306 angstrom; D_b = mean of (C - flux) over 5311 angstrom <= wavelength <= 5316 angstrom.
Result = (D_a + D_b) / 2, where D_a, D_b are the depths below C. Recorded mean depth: 1.8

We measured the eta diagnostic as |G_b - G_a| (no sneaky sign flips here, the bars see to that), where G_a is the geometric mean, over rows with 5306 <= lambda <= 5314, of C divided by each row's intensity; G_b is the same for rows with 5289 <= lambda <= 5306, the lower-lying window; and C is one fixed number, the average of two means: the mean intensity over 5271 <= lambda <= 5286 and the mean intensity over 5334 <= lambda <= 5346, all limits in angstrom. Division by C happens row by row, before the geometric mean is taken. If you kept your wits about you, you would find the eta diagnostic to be 0.015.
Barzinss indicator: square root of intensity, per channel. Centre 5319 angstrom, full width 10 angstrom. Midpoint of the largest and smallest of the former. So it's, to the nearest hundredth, 6.36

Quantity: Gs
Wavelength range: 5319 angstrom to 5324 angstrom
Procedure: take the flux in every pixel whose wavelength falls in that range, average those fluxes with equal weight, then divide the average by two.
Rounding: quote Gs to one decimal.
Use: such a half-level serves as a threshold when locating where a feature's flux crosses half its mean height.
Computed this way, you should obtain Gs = 19.9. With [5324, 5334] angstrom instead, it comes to 24.8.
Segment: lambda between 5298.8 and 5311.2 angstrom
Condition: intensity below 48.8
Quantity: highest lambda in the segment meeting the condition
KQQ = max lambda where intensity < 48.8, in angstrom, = 5307.5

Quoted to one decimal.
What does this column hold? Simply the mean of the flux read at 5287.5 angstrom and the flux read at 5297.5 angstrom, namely 47.5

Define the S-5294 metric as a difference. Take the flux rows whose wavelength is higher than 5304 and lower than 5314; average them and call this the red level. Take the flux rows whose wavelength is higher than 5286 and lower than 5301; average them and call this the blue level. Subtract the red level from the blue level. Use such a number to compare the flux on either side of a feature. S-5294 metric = 1.5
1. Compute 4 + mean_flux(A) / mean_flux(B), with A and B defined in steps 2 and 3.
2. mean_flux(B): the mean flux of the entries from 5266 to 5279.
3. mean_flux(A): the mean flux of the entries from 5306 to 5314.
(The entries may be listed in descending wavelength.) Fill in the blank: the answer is 4.97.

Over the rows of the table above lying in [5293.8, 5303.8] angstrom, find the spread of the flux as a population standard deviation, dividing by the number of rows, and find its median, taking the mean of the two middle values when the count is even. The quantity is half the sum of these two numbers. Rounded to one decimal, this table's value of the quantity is 25.5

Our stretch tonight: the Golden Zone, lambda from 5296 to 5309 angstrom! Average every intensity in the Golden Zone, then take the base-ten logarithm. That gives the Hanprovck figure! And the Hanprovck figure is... 1.66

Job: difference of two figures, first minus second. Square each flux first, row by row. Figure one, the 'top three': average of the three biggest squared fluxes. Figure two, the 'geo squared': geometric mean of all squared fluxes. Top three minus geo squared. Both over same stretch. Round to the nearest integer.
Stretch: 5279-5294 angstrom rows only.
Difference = 746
